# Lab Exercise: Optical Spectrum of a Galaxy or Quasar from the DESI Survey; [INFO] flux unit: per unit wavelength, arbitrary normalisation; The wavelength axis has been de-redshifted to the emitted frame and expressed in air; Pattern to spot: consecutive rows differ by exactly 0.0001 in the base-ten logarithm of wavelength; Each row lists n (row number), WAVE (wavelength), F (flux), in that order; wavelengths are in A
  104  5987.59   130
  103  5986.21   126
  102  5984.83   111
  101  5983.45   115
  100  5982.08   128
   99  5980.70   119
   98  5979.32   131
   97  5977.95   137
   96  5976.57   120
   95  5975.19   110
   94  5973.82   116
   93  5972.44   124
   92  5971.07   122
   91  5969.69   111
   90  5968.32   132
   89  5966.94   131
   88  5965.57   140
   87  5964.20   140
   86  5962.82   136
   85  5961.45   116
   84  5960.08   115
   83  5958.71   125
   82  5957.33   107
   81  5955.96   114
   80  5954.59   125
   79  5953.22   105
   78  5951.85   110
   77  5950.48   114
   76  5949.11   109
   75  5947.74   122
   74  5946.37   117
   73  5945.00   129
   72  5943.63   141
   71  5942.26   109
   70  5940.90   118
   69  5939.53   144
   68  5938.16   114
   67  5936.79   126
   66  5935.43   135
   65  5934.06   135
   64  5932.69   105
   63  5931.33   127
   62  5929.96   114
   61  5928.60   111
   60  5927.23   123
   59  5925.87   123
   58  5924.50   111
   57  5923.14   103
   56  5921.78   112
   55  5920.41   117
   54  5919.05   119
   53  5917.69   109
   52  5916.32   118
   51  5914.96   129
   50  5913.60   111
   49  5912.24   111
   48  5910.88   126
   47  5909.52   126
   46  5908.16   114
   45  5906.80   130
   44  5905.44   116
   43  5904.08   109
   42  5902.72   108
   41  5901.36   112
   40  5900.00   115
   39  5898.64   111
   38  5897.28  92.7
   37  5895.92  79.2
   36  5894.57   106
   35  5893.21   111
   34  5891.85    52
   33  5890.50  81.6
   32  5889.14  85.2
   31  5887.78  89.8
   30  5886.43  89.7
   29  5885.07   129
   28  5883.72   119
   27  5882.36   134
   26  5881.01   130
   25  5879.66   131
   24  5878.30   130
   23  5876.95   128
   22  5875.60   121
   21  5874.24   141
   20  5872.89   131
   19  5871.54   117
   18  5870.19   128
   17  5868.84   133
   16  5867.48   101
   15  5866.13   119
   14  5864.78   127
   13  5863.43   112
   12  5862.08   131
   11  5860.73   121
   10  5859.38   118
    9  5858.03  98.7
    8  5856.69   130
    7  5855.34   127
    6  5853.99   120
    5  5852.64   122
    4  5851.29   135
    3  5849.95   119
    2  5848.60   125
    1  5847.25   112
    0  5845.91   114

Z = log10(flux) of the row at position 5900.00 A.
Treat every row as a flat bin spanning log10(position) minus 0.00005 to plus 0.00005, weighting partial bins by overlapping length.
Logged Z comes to 2.06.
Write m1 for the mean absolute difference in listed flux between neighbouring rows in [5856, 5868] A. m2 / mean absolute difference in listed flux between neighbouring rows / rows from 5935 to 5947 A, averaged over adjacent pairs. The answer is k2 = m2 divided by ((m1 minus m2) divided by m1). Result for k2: -119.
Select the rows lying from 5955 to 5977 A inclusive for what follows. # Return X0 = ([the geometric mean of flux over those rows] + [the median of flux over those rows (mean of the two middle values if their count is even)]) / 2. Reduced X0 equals 122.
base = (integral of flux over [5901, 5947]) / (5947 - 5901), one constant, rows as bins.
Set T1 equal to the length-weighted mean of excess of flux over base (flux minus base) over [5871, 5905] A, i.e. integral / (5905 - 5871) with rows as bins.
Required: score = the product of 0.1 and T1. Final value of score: -0.91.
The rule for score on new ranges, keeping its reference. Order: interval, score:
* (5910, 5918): -0.13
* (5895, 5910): -0.93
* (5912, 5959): -0.09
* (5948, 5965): -0.10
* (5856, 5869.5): -0.02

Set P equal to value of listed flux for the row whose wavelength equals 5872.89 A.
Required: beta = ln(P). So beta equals 4.88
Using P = 131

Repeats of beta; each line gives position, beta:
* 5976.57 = 4.79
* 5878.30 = 4.87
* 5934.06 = 4.91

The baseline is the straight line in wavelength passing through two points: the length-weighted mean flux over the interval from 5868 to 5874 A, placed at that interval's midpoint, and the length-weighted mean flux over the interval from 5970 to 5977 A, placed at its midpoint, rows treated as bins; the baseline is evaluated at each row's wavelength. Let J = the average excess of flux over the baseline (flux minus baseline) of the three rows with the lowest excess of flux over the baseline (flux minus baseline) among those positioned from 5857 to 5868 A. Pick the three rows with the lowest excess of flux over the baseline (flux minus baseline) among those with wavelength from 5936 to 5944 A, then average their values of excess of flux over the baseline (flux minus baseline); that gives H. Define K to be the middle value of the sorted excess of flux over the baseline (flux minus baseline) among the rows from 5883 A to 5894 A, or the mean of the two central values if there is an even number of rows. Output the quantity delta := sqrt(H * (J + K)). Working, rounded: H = -7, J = -24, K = -36.3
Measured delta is 21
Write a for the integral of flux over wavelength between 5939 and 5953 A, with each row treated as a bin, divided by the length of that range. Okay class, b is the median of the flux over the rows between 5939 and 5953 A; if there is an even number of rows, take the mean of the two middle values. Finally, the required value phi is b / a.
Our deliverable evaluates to 0.97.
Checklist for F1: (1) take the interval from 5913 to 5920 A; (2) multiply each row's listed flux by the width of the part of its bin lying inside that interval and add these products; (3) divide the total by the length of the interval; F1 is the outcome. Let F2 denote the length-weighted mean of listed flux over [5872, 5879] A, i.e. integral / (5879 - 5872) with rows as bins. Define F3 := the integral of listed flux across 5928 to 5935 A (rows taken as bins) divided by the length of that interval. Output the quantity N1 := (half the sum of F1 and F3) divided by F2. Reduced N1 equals 0.91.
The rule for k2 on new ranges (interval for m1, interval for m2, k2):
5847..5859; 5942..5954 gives 304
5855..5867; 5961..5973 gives 23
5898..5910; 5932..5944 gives -13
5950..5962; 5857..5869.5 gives -24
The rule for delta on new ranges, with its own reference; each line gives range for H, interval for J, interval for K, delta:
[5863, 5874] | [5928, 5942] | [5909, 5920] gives 17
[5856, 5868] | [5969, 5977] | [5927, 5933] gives 18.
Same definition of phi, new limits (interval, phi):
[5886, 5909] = 1.08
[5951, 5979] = 0.99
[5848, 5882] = 1.02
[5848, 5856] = 0.99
